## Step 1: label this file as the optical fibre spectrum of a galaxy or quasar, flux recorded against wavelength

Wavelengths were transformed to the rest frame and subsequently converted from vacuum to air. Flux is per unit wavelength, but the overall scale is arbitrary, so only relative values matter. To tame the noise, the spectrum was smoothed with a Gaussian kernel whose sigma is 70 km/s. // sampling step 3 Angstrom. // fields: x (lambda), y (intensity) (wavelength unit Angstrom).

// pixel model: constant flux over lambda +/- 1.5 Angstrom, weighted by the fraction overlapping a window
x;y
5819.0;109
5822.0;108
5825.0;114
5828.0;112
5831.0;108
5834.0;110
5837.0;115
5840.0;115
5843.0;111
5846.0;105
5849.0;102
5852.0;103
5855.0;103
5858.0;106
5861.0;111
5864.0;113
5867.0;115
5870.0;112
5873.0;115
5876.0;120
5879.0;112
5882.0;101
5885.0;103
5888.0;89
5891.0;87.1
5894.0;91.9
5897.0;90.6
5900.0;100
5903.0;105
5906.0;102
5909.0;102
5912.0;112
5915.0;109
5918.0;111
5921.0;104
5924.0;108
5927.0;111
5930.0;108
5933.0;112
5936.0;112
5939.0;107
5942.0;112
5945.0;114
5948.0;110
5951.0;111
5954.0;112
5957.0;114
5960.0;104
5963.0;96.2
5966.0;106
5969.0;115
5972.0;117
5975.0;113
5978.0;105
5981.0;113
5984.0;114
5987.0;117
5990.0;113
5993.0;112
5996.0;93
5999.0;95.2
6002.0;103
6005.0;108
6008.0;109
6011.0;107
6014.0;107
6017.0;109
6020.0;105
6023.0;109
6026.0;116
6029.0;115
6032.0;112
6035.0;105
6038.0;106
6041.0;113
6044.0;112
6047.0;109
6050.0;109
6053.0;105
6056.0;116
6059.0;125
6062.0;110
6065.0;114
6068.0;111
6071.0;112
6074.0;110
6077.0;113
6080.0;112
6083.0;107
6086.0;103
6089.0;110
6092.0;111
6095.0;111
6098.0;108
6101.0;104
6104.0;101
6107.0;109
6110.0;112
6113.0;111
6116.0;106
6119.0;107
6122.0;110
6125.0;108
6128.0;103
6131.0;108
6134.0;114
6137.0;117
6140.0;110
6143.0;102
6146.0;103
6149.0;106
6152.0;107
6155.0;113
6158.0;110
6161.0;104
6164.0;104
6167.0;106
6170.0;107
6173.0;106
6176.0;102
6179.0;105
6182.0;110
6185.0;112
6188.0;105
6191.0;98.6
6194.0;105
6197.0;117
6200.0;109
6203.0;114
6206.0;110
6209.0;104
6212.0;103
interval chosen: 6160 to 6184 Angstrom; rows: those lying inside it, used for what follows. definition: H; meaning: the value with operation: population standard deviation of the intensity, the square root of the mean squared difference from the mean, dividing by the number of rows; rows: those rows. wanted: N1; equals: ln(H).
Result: 0.80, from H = 2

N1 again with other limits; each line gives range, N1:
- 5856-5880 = 1.32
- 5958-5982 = 1.88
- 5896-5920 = 1.88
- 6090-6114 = 1.30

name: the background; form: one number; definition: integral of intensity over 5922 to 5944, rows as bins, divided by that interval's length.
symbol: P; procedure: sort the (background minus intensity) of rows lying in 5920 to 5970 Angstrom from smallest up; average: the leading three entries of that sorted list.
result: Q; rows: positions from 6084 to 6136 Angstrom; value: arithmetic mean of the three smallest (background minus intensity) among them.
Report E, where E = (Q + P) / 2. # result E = -3.4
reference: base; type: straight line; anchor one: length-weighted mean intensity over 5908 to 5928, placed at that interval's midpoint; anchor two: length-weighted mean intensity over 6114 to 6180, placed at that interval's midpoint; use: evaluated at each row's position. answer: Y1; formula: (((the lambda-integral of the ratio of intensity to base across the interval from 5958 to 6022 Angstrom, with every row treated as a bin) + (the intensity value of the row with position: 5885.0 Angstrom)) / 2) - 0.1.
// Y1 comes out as 83.4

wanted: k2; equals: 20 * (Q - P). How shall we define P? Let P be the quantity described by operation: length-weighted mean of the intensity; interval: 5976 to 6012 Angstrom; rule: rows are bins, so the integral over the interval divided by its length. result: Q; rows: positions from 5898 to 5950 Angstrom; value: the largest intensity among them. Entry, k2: 130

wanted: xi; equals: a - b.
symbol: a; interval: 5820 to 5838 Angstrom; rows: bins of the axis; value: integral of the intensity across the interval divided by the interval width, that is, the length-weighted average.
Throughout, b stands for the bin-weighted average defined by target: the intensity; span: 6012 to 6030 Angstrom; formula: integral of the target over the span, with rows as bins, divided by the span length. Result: 1.1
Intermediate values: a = 111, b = 110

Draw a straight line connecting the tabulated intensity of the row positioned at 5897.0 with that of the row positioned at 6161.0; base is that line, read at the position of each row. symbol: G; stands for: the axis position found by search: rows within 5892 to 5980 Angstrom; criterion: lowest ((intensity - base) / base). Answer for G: 5897.0 Angstrom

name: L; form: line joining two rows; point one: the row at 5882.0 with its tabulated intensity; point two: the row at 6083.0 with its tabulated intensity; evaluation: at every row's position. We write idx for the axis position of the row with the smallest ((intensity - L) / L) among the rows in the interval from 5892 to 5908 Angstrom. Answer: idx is 5897.0 Angstrom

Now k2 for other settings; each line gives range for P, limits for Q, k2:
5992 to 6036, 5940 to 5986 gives 200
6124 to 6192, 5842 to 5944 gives 259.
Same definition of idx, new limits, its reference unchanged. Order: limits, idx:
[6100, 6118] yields 6104.0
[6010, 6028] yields 6020.0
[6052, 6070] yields 6053.0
